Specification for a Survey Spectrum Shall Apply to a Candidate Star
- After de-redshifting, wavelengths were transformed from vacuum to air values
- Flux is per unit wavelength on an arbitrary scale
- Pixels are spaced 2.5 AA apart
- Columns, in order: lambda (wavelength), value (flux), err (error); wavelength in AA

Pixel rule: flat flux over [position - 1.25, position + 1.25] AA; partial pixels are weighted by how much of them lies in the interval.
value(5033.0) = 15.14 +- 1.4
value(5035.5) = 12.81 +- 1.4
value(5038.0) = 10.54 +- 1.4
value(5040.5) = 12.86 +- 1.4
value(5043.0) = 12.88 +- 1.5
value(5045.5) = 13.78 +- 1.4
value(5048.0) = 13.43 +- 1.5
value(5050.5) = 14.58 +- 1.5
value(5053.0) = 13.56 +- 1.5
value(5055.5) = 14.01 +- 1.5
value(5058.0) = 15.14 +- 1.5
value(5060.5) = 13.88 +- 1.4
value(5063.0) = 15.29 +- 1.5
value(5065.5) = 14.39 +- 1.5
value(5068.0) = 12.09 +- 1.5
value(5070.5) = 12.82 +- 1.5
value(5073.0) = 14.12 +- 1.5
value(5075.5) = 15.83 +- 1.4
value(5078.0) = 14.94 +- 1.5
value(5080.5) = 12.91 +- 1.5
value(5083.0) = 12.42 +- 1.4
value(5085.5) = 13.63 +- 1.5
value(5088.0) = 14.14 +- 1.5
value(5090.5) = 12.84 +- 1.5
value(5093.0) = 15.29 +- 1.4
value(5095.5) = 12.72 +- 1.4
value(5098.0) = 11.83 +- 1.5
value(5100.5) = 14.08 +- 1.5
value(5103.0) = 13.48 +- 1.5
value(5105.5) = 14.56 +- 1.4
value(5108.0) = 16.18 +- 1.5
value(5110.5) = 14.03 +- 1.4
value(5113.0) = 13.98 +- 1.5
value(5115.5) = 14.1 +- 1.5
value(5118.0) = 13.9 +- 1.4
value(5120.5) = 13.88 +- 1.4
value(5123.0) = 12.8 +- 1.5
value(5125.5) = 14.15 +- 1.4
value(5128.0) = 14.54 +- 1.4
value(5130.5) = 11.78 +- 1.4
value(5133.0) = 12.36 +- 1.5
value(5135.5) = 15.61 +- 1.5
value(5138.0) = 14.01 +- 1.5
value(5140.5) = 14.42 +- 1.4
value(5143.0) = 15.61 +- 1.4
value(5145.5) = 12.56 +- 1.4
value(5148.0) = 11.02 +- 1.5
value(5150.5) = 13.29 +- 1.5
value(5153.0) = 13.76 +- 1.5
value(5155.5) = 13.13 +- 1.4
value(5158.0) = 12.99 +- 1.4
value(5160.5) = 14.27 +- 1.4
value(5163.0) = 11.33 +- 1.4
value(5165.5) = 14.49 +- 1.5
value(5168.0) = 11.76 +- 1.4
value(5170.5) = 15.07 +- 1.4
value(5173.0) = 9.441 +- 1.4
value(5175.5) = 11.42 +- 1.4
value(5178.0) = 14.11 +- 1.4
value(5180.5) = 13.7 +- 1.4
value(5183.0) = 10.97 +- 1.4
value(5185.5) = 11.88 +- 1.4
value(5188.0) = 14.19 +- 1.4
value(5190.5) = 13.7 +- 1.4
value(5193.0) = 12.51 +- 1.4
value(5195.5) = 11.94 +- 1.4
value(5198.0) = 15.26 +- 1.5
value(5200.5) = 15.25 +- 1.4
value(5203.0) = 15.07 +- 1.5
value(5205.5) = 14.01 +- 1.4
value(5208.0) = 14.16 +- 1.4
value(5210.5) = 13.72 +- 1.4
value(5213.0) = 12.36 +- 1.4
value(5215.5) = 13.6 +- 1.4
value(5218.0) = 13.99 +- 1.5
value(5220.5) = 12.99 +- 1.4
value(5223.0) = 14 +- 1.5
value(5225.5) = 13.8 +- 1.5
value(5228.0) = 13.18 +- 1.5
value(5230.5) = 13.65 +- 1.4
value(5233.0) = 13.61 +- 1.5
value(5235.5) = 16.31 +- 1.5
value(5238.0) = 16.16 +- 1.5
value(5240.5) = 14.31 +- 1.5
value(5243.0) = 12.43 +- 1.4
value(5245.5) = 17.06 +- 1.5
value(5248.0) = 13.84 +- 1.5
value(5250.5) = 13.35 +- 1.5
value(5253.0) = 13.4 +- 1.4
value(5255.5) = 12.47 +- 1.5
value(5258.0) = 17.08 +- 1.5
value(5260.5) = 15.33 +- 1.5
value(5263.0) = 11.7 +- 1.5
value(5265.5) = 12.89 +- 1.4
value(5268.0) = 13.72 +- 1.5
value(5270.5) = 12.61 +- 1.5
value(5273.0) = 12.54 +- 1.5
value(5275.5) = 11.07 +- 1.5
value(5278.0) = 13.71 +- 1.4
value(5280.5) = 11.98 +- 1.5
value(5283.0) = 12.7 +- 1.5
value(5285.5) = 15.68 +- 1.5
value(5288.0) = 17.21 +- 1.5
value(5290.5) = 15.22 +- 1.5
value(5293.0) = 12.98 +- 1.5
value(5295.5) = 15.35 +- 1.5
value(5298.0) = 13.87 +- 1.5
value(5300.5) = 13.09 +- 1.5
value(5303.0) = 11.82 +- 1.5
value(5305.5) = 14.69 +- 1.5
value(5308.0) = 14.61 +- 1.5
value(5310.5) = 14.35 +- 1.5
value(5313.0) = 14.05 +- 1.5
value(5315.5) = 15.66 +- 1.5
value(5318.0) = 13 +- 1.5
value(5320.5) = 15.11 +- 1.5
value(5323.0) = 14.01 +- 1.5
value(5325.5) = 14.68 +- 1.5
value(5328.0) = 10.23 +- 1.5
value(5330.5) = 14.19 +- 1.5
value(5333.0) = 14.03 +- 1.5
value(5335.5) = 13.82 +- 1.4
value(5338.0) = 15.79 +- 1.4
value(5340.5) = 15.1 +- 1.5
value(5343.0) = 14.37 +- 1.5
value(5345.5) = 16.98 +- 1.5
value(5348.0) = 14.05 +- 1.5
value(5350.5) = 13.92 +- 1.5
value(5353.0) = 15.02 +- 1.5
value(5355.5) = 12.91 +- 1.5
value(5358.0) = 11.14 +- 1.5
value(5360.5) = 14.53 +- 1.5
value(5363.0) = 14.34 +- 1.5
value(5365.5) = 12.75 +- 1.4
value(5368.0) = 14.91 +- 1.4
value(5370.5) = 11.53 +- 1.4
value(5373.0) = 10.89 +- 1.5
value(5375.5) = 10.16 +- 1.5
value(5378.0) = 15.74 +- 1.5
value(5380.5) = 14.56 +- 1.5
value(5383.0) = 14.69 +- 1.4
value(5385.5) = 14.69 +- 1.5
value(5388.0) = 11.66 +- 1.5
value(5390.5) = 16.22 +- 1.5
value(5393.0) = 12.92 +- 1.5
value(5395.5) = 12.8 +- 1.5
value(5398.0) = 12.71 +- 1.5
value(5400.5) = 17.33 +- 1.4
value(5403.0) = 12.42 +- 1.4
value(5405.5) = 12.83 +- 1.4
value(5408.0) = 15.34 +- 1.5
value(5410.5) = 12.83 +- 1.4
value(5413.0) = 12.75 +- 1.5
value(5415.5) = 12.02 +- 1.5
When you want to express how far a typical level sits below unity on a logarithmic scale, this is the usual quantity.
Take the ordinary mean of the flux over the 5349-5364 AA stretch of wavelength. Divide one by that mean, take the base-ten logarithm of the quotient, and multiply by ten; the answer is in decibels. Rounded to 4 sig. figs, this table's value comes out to -11.35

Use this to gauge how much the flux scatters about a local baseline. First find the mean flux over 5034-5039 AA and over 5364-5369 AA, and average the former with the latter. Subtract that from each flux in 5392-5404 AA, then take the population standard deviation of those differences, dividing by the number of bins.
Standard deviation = 1.9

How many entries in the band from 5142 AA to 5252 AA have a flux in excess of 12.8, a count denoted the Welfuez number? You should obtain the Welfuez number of 32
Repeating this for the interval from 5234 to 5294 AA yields 16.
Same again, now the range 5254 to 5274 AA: 4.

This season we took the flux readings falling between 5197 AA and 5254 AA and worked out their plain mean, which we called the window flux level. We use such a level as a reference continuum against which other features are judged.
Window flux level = 14.2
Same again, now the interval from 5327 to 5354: 14.3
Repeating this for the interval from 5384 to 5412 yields 13.8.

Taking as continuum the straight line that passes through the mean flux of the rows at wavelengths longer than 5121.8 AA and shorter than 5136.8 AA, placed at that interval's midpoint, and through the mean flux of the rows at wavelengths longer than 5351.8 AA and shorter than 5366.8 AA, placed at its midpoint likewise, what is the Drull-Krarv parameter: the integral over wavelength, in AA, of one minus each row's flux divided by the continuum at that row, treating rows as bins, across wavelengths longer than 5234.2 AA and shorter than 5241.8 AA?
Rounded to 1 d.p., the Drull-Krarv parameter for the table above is -1.2 AA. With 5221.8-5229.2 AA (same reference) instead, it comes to -0.1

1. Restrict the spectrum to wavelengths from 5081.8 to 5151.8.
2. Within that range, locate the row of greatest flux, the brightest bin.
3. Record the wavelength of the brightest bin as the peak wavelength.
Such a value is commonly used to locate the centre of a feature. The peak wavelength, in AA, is 5108.0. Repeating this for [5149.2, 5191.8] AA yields 5170.5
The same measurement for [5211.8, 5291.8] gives 5288.0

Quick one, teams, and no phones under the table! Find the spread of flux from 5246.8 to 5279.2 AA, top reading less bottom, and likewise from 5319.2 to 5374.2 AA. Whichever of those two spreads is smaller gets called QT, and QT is 6.0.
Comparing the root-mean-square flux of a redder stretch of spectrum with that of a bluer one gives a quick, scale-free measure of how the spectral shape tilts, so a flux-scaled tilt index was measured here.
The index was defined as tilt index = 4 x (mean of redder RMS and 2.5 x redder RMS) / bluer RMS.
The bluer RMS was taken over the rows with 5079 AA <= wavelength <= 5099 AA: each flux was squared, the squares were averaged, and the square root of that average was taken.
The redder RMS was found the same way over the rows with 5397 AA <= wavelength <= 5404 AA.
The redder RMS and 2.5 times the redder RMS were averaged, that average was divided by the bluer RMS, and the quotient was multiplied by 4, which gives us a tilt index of 7.6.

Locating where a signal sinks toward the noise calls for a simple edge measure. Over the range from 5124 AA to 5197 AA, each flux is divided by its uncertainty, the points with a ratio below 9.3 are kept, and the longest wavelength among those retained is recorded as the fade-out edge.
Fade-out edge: 5195.5 AA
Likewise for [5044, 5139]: 5133.0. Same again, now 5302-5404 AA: 5403.0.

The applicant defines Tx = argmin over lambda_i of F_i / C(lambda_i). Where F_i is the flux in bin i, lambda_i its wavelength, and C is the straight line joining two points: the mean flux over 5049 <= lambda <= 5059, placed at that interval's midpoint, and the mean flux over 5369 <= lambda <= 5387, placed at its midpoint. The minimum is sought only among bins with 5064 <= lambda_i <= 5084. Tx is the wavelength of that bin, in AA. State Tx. 5068.0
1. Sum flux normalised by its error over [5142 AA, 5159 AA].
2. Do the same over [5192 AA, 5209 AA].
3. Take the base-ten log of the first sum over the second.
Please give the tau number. -0.03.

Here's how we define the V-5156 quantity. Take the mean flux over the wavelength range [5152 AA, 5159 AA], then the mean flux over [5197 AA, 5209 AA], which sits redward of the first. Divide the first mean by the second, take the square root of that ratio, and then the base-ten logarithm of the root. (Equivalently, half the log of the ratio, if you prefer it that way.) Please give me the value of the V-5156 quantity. -0.023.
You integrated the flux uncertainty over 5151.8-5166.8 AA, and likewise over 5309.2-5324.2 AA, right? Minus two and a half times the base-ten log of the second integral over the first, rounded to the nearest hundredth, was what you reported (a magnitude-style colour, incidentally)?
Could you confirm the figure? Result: -0.05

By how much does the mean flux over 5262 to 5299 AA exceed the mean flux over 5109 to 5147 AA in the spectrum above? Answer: -0.3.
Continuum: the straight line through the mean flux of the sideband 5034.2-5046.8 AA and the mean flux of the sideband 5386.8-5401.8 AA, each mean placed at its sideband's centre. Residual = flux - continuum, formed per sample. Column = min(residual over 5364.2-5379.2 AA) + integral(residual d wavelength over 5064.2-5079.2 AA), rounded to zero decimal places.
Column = 16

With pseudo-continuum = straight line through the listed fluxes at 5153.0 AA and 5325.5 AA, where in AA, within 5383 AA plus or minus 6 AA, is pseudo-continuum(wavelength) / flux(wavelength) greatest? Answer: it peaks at 5388.0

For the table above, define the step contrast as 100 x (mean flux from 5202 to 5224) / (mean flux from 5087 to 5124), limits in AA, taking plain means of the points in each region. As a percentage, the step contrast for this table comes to 99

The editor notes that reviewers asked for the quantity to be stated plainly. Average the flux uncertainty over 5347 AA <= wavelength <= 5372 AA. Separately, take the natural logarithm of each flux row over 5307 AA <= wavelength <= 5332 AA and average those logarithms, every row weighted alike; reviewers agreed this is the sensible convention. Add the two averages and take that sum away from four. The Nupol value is -0.102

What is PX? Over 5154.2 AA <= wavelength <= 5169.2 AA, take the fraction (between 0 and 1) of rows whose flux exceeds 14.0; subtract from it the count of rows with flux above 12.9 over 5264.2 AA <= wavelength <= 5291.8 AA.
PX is -4.7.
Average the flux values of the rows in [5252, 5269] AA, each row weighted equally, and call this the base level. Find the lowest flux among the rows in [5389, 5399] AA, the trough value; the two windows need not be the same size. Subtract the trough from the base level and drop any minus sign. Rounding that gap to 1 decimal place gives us 1.1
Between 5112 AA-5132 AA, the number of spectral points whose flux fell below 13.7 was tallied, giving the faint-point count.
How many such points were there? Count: 2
